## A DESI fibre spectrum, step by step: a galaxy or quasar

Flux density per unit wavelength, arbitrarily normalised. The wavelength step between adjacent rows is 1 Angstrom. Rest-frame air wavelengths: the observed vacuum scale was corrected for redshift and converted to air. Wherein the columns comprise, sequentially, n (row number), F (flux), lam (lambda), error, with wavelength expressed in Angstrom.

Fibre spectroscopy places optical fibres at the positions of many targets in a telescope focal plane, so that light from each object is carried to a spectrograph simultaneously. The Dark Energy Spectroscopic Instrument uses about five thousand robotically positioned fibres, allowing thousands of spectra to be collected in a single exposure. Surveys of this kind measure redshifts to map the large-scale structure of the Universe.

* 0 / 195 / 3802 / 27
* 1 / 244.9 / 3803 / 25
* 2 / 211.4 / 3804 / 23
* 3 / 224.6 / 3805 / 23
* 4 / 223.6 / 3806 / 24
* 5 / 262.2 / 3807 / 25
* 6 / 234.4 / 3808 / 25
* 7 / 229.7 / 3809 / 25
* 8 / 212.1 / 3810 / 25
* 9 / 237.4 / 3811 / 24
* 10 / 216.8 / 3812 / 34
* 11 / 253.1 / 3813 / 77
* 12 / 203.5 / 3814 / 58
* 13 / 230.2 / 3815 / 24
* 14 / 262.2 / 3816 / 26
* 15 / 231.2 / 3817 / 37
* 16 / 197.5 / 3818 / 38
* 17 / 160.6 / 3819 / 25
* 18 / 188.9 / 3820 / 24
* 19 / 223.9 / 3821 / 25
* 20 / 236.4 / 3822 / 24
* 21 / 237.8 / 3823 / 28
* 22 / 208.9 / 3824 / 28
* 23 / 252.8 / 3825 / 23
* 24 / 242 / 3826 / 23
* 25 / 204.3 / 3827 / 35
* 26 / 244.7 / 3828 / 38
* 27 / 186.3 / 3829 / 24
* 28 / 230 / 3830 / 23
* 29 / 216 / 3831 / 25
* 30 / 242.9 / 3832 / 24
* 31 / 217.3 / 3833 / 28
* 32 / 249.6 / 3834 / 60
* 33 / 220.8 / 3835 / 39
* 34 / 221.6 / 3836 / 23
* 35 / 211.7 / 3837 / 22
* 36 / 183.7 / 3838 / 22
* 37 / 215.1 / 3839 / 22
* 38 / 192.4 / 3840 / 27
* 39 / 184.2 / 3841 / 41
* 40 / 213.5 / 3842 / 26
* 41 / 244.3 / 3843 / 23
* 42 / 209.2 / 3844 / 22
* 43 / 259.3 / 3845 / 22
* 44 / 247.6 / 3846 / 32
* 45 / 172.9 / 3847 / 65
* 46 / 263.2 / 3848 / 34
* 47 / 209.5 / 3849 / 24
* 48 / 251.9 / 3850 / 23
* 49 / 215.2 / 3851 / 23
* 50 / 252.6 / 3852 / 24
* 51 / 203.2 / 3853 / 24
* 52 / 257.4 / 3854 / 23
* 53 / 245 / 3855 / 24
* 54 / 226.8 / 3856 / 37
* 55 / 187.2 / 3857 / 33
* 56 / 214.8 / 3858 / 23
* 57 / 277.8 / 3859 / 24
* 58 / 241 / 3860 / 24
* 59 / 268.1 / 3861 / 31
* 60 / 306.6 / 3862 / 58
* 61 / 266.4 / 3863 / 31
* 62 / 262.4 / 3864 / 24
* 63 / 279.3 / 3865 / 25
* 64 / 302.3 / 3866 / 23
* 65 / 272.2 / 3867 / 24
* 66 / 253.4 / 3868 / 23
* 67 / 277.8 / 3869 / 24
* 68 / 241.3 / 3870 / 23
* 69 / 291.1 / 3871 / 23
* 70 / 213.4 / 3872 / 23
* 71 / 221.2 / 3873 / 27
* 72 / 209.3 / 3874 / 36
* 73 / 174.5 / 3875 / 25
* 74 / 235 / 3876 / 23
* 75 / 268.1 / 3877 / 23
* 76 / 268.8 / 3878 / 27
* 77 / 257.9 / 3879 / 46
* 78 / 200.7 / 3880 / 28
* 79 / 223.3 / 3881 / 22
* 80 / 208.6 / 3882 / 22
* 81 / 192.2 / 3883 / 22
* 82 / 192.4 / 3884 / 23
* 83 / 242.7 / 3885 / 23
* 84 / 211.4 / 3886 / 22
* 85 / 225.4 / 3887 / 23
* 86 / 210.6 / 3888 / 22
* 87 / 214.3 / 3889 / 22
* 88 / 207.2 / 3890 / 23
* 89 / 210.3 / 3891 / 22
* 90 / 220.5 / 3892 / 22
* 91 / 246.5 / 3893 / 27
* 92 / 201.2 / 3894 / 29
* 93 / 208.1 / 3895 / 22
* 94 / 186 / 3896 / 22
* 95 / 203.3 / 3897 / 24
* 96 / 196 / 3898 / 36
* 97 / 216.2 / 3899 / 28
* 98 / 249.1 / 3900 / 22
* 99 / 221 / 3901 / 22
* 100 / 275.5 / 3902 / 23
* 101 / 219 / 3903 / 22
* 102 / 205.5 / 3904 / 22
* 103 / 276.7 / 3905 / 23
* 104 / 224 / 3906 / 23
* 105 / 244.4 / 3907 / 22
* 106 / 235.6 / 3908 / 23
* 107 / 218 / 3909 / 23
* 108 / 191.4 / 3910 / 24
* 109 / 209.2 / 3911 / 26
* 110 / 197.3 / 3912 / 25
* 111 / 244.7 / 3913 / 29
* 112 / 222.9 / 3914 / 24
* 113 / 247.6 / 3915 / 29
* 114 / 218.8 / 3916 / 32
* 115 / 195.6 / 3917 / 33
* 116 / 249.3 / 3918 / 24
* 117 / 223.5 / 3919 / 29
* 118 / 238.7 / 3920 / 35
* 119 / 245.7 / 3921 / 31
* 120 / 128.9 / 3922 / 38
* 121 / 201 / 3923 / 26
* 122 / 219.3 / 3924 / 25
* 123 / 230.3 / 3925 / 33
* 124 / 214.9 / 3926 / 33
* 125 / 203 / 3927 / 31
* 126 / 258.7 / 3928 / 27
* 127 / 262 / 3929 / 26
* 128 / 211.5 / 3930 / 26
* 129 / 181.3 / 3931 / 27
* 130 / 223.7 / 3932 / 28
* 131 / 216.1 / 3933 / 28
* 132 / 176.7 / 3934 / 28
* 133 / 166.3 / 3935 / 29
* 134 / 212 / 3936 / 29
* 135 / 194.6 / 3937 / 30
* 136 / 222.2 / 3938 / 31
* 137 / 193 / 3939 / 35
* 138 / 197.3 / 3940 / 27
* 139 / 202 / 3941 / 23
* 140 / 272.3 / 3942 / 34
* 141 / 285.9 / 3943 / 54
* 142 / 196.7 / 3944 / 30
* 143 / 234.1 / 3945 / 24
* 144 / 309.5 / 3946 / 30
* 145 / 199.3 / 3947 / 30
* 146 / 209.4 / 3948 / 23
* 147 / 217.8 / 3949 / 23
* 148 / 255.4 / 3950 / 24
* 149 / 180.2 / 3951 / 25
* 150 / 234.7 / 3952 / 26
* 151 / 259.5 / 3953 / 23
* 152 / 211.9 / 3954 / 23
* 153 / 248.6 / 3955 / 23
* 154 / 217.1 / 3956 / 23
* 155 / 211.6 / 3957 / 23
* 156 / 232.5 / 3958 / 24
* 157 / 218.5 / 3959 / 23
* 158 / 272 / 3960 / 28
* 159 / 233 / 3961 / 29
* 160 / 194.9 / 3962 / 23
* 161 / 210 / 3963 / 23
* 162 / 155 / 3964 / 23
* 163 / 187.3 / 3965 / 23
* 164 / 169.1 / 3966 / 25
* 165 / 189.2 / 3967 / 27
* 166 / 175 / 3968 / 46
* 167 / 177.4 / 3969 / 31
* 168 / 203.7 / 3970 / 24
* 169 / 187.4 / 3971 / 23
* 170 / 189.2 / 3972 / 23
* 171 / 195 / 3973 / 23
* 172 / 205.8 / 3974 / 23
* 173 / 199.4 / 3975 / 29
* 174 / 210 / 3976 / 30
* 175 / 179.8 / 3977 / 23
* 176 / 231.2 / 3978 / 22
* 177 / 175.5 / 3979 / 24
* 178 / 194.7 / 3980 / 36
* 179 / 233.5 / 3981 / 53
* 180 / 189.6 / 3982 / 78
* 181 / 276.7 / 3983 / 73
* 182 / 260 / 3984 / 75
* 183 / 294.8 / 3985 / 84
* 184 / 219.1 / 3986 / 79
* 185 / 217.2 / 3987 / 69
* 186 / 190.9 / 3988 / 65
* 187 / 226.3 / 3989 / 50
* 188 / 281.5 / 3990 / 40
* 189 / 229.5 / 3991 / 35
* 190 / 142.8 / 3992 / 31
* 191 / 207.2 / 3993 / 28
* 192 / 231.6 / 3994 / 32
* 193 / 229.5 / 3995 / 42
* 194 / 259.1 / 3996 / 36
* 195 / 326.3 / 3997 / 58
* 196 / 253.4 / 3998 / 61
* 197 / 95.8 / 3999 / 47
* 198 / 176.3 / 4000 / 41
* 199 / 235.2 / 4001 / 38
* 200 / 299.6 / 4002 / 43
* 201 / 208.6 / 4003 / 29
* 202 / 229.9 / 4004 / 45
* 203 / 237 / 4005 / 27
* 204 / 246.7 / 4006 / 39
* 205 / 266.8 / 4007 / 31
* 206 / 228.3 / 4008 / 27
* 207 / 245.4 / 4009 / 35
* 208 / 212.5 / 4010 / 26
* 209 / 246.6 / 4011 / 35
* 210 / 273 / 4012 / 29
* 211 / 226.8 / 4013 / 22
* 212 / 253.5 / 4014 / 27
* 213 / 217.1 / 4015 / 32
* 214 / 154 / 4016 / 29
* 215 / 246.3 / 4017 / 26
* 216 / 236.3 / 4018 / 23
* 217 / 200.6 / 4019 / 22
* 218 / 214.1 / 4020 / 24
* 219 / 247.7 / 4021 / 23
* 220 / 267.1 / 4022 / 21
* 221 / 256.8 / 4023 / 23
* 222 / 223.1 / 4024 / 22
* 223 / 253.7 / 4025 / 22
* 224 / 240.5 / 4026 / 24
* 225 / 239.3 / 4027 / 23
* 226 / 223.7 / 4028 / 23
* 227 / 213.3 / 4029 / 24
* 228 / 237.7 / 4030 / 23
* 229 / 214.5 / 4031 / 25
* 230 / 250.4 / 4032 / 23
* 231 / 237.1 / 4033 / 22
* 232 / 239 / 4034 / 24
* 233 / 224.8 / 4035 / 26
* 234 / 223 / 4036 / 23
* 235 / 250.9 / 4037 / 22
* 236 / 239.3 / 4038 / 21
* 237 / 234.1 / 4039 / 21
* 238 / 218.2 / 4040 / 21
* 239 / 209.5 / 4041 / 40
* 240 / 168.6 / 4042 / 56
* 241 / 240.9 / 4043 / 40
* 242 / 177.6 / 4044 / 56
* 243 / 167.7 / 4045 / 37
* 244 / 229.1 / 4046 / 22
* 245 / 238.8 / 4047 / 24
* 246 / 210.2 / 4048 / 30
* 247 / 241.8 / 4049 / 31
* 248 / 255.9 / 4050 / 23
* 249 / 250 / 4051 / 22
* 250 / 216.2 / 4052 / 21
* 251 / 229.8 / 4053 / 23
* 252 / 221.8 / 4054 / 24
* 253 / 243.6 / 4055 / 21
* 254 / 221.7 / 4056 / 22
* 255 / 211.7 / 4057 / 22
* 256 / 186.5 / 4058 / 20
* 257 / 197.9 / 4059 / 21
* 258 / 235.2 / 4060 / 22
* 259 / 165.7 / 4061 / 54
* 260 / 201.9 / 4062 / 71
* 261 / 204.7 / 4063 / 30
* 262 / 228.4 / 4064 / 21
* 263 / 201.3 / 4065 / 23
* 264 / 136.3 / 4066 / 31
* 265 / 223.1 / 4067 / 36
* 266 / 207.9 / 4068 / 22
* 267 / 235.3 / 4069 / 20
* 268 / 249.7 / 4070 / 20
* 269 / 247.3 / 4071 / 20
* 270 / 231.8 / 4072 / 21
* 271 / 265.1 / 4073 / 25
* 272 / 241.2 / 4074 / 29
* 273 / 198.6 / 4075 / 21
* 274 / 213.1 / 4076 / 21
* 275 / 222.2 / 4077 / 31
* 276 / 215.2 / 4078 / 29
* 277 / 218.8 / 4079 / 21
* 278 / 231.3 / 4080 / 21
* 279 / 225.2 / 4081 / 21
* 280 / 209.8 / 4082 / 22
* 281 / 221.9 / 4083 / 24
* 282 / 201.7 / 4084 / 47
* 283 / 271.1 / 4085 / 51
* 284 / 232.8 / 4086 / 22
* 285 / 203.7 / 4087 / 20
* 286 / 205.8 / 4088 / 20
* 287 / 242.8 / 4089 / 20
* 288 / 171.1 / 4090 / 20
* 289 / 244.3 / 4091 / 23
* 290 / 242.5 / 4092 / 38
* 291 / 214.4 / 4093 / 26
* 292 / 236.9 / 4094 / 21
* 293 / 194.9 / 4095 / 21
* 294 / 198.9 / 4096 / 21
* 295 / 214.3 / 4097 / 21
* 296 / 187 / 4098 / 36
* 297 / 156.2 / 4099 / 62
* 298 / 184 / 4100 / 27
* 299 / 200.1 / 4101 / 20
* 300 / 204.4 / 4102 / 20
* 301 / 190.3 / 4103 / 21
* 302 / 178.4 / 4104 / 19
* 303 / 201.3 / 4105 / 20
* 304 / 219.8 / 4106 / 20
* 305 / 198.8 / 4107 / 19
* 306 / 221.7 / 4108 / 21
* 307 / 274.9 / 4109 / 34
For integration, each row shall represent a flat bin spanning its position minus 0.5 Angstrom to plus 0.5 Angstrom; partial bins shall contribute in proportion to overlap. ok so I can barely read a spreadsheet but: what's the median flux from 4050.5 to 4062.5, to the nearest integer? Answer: 219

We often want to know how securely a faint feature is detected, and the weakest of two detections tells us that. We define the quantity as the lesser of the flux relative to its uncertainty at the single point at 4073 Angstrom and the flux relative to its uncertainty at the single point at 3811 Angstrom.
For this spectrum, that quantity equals 9.9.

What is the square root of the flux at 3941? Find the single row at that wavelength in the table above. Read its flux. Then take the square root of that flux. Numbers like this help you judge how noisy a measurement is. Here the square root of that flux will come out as 14.2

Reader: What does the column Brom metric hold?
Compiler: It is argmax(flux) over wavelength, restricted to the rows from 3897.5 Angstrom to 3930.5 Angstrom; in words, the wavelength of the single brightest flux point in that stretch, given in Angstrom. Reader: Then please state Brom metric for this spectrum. 3905 Angstrom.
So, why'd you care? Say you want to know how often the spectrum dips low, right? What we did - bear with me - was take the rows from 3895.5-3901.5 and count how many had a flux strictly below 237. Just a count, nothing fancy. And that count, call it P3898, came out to 5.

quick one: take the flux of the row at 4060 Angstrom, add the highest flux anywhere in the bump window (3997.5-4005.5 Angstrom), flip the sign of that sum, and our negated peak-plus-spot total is -535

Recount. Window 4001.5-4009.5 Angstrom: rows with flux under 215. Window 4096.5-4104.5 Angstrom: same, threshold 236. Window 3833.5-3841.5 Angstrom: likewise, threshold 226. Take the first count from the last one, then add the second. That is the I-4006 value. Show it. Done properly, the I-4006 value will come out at 14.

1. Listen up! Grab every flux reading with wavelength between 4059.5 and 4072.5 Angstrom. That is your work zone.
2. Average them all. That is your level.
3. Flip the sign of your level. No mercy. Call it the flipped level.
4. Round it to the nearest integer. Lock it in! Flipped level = -213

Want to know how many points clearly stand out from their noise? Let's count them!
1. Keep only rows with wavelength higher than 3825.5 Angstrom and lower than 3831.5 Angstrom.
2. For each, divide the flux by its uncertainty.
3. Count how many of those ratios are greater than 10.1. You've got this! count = 1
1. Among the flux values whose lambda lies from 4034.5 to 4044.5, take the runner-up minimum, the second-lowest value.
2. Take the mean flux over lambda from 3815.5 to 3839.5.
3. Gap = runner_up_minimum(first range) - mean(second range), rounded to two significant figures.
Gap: -43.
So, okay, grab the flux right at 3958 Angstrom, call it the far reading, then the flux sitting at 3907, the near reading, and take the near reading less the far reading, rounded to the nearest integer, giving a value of 12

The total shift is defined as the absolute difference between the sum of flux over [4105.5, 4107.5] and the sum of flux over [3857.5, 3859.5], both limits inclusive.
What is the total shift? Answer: 74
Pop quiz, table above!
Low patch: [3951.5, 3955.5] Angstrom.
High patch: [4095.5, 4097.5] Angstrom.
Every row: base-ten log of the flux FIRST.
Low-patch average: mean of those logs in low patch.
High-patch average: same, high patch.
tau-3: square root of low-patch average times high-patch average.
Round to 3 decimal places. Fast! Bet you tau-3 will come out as 2.345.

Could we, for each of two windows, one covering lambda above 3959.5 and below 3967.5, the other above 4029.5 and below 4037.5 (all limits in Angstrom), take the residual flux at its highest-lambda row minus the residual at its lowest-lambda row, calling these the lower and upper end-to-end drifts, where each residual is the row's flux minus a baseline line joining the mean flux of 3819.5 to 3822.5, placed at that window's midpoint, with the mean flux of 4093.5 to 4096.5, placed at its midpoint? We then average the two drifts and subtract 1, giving -36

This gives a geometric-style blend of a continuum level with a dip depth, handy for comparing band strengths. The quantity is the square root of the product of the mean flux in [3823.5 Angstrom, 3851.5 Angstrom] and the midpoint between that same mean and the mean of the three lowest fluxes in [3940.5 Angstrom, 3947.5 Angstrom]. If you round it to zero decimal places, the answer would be 216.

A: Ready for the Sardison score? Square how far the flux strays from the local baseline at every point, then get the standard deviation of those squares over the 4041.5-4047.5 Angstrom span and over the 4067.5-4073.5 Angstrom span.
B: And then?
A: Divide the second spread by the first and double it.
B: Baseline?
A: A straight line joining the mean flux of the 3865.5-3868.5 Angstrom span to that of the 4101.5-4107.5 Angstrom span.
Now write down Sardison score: 2.0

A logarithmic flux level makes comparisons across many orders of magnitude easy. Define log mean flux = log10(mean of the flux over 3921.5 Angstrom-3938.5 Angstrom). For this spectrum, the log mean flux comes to 2.32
